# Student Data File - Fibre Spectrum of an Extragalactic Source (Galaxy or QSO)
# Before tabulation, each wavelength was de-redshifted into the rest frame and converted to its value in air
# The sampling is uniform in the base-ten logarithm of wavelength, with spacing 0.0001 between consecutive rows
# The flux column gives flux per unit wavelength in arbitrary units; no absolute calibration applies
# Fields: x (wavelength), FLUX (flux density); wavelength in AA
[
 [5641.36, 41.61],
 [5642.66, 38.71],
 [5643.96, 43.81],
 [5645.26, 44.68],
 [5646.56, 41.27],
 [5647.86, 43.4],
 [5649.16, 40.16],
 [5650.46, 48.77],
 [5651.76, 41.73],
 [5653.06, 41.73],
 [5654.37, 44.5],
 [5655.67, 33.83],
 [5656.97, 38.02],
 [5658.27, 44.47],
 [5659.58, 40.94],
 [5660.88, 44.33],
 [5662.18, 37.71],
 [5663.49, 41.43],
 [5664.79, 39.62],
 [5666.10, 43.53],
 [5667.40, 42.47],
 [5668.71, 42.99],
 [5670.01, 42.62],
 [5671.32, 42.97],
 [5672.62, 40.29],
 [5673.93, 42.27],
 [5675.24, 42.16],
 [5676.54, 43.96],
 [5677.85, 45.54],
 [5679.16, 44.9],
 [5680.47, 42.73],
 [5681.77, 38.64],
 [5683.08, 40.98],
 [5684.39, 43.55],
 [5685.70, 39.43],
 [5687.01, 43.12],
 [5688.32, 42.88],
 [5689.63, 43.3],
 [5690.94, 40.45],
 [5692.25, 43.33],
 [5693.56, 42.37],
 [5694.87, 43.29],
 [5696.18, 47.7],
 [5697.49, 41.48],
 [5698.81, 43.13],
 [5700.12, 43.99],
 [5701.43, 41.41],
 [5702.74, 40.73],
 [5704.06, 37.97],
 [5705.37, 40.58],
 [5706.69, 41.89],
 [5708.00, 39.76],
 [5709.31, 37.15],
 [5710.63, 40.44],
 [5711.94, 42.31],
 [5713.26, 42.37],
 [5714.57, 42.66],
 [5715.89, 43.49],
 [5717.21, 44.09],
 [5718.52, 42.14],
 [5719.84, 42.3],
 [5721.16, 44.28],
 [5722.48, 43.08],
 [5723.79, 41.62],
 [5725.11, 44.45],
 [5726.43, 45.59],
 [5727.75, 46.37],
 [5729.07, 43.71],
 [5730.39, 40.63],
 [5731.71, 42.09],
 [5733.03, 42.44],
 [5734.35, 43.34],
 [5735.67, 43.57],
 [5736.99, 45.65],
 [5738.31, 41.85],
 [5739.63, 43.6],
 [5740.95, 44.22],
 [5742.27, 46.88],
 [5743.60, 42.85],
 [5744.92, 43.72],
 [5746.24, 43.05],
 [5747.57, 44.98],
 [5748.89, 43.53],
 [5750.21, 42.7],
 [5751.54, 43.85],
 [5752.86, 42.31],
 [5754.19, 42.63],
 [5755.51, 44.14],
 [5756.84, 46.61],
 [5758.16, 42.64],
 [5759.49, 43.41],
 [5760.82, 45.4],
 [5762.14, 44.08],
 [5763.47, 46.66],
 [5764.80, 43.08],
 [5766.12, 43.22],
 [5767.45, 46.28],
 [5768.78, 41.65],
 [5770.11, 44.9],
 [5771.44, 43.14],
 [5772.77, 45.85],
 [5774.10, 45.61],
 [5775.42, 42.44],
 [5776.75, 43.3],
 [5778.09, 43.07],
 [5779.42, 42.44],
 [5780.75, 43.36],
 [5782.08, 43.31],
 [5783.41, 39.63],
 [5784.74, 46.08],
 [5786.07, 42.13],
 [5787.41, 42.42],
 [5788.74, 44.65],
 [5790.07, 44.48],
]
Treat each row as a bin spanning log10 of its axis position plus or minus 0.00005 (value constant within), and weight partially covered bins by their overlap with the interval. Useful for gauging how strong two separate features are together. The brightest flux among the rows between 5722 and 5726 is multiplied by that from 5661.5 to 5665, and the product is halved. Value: 921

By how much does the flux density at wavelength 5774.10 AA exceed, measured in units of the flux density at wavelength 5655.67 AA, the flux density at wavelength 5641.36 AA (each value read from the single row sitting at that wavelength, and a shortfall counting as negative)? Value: 0.12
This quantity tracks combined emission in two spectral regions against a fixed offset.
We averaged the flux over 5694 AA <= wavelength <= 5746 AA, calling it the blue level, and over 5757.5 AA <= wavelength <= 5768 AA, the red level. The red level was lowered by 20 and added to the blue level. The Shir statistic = 67.1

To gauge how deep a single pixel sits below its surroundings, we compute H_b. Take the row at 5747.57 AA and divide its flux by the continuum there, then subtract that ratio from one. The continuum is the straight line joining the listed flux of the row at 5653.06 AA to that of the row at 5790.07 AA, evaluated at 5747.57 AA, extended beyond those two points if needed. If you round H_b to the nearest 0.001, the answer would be -0.031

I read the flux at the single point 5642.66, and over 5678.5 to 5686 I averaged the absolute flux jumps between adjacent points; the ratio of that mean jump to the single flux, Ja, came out 0.079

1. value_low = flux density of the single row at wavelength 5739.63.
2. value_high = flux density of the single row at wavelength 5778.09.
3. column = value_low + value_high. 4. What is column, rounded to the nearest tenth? 86.7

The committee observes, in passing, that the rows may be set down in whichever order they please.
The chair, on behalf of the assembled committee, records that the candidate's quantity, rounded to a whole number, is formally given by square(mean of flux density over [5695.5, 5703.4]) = 1855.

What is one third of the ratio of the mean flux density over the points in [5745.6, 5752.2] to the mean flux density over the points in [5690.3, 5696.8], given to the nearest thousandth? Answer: 0.335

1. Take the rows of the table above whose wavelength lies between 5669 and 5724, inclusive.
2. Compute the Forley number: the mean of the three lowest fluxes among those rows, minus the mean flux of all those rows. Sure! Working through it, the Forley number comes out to -4.3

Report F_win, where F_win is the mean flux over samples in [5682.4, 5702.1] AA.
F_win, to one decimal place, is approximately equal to 42.7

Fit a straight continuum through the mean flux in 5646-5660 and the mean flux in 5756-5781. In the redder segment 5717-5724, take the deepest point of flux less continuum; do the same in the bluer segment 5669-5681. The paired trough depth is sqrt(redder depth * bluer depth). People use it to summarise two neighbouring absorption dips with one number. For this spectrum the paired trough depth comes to 1.7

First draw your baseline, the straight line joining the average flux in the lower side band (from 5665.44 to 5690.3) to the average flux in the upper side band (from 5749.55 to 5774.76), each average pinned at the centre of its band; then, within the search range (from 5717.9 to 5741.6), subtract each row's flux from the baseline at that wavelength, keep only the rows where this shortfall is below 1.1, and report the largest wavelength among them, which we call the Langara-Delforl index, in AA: 5740.95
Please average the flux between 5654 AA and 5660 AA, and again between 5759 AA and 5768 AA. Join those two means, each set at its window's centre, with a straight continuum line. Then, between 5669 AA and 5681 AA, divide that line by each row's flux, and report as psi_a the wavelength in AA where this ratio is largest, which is 5672.62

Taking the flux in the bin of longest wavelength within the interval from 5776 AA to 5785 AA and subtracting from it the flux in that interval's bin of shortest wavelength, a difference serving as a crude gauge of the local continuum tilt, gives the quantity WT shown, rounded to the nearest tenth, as 2.8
